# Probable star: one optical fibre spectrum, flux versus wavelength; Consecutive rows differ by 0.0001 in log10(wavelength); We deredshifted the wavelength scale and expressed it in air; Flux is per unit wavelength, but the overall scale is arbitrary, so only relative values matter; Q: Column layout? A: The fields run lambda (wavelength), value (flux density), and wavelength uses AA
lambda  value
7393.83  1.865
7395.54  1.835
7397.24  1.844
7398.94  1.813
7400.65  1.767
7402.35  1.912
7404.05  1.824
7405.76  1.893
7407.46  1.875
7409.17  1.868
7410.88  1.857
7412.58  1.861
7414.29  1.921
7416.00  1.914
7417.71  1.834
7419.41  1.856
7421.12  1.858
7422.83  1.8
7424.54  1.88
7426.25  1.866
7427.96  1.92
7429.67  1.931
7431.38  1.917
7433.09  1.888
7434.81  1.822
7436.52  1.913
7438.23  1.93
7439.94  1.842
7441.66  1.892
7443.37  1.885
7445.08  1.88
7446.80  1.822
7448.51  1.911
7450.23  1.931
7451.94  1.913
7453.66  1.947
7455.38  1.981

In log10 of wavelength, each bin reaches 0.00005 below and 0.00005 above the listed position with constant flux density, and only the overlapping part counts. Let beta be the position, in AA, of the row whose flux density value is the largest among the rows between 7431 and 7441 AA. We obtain 7438.23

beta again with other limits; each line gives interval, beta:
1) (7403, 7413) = 7405.76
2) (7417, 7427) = 7424.54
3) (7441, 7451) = 7450.23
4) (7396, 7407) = 7402.35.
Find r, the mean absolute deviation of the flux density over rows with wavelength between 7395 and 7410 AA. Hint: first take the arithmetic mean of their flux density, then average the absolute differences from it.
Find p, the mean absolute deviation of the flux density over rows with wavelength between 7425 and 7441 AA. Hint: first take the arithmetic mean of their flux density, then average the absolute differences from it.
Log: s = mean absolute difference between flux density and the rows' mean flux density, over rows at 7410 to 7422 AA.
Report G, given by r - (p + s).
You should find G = -0.0249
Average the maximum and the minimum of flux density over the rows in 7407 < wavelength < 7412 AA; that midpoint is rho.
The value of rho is 1.87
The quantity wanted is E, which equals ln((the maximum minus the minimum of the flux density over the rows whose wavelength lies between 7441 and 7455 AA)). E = -2.08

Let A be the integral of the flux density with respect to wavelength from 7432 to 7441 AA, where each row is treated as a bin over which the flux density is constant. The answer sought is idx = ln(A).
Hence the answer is 2.83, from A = 17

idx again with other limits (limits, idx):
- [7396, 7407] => 3.01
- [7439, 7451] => 3.12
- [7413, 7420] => 2.58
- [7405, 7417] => 3.12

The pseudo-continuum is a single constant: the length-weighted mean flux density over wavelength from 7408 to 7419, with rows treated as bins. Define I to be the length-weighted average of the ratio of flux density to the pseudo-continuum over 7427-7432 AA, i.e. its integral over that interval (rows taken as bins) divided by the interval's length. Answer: 1.03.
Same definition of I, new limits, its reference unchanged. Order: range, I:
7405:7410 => 1.00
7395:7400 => 0.98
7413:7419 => 1.01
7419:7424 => 0.98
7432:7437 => 1.00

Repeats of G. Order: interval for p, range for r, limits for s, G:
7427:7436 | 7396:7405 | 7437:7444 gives -0.0194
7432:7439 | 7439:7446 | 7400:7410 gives -0.0575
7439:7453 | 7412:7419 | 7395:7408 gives -0.0283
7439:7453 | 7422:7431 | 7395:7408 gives -0.0262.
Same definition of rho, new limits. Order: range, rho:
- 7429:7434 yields 1.91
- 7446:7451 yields 1.88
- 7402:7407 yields 1.87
